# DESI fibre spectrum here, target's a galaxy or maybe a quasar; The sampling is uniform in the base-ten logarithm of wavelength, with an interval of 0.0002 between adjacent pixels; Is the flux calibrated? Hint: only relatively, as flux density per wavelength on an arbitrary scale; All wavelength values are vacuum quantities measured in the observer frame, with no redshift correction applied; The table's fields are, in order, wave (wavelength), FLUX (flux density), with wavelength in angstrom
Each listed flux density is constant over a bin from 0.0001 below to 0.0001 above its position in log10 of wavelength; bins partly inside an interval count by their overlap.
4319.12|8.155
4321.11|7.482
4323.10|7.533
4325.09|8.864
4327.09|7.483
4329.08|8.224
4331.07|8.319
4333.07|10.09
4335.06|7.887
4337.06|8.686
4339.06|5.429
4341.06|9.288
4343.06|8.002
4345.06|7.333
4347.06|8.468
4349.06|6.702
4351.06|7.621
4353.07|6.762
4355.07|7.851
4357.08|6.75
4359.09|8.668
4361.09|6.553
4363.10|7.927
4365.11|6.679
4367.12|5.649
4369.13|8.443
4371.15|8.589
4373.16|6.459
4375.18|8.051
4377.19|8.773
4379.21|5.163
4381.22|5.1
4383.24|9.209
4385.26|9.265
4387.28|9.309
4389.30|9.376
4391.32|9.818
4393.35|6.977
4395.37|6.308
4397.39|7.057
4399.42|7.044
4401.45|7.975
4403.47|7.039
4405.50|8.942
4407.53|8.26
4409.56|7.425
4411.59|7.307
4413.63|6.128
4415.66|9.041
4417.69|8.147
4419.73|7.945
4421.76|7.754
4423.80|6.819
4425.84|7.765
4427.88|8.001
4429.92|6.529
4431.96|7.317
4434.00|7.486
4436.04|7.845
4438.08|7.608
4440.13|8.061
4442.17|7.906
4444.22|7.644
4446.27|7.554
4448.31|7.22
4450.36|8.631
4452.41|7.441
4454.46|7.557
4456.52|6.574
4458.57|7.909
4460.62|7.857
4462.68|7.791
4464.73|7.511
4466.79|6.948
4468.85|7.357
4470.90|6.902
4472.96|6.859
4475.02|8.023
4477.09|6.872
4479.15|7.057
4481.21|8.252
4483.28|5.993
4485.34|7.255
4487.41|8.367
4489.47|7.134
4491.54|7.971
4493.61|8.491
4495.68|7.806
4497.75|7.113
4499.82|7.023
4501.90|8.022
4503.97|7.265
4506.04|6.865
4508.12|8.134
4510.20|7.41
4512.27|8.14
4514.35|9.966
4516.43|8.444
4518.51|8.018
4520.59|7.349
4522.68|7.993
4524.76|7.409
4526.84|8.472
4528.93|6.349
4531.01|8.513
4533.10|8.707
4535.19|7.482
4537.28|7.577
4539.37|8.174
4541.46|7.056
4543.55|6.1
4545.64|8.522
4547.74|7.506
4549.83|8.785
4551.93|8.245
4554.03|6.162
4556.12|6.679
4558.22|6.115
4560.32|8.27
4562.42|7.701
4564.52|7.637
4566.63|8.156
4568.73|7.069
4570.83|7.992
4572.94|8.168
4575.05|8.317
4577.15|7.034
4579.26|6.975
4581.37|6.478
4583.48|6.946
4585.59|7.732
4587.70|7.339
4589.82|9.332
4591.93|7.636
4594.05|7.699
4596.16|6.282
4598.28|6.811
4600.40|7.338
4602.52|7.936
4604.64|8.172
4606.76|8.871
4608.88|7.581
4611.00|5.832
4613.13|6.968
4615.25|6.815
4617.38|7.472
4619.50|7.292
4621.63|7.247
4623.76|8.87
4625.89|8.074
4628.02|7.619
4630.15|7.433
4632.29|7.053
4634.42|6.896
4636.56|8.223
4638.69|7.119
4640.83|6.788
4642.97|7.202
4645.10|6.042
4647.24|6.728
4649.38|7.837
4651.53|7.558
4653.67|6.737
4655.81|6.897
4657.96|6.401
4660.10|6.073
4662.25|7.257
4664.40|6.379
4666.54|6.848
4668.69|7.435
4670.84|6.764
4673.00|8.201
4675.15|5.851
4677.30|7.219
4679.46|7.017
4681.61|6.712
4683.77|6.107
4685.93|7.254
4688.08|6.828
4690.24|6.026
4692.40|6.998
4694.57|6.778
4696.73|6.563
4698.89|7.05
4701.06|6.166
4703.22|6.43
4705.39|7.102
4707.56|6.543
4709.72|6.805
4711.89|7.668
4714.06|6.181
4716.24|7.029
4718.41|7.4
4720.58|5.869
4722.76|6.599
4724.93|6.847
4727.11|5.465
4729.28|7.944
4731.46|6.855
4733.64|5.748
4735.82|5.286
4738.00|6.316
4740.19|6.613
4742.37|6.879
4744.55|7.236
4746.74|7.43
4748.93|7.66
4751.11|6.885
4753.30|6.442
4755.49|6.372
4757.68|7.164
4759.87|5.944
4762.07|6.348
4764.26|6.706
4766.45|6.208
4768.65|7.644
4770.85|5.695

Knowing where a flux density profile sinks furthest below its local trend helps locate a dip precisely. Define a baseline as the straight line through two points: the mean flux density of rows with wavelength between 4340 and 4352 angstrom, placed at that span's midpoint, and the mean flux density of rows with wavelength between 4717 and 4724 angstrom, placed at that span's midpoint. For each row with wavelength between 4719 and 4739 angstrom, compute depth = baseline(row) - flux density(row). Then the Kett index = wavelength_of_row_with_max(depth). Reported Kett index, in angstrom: 4735.82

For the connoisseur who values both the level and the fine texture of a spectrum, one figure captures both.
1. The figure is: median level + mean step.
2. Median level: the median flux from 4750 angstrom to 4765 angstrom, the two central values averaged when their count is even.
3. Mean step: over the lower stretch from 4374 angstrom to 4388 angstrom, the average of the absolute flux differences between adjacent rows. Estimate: 7.9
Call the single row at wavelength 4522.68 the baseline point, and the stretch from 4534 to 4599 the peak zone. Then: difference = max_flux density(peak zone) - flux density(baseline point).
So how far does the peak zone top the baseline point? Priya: 1.34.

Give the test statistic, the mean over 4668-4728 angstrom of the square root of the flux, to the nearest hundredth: 2.59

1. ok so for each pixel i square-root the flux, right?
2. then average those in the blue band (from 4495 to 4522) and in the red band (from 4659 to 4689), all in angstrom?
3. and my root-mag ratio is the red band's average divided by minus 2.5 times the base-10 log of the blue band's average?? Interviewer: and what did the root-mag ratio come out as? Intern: -2.35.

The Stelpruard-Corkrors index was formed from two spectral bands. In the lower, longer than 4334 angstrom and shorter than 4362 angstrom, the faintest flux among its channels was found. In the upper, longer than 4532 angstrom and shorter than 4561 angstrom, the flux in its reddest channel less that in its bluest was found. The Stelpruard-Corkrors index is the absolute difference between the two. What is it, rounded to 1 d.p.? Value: 5.9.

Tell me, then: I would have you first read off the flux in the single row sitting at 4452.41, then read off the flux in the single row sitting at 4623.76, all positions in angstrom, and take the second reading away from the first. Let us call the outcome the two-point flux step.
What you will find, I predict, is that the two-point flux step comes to -1.4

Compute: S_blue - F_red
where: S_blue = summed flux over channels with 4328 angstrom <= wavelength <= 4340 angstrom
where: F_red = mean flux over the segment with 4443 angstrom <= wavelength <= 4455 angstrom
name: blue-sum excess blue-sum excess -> 41.0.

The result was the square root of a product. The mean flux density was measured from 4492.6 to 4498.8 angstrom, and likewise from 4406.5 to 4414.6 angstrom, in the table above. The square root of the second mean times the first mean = 7.54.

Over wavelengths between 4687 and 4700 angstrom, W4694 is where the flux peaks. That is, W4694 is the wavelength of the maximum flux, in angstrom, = 4698.89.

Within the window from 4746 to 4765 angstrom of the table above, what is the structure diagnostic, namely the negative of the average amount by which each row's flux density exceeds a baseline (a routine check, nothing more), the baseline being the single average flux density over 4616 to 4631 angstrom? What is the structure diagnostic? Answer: 0.9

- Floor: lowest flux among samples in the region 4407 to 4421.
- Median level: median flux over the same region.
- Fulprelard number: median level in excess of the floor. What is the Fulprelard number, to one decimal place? 1.8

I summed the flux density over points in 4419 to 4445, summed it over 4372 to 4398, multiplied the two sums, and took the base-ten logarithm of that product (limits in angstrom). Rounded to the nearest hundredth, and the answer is 4.00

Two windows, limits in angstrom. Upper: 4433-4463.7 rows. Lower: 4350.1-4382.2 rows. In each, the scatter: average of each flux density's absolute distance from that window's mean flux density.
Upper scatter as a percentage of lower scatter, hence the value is 29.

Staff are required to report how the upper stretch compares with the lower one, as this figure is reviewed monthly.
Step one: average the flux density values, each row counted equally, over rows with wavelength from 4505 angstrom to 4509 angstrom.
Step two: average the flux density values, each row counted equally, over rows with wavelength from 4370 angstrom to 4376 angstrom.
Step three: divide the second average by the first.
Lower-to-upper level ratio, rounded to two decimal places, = 1.03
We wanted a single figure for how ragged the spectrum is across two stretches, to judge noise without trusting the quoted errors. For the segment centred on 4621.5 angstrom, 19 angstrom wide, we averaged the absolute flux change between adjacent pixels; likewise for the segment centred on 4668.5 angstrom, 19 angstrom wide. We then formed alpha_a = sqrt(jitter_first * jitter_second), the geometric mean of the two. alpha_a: 0.76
